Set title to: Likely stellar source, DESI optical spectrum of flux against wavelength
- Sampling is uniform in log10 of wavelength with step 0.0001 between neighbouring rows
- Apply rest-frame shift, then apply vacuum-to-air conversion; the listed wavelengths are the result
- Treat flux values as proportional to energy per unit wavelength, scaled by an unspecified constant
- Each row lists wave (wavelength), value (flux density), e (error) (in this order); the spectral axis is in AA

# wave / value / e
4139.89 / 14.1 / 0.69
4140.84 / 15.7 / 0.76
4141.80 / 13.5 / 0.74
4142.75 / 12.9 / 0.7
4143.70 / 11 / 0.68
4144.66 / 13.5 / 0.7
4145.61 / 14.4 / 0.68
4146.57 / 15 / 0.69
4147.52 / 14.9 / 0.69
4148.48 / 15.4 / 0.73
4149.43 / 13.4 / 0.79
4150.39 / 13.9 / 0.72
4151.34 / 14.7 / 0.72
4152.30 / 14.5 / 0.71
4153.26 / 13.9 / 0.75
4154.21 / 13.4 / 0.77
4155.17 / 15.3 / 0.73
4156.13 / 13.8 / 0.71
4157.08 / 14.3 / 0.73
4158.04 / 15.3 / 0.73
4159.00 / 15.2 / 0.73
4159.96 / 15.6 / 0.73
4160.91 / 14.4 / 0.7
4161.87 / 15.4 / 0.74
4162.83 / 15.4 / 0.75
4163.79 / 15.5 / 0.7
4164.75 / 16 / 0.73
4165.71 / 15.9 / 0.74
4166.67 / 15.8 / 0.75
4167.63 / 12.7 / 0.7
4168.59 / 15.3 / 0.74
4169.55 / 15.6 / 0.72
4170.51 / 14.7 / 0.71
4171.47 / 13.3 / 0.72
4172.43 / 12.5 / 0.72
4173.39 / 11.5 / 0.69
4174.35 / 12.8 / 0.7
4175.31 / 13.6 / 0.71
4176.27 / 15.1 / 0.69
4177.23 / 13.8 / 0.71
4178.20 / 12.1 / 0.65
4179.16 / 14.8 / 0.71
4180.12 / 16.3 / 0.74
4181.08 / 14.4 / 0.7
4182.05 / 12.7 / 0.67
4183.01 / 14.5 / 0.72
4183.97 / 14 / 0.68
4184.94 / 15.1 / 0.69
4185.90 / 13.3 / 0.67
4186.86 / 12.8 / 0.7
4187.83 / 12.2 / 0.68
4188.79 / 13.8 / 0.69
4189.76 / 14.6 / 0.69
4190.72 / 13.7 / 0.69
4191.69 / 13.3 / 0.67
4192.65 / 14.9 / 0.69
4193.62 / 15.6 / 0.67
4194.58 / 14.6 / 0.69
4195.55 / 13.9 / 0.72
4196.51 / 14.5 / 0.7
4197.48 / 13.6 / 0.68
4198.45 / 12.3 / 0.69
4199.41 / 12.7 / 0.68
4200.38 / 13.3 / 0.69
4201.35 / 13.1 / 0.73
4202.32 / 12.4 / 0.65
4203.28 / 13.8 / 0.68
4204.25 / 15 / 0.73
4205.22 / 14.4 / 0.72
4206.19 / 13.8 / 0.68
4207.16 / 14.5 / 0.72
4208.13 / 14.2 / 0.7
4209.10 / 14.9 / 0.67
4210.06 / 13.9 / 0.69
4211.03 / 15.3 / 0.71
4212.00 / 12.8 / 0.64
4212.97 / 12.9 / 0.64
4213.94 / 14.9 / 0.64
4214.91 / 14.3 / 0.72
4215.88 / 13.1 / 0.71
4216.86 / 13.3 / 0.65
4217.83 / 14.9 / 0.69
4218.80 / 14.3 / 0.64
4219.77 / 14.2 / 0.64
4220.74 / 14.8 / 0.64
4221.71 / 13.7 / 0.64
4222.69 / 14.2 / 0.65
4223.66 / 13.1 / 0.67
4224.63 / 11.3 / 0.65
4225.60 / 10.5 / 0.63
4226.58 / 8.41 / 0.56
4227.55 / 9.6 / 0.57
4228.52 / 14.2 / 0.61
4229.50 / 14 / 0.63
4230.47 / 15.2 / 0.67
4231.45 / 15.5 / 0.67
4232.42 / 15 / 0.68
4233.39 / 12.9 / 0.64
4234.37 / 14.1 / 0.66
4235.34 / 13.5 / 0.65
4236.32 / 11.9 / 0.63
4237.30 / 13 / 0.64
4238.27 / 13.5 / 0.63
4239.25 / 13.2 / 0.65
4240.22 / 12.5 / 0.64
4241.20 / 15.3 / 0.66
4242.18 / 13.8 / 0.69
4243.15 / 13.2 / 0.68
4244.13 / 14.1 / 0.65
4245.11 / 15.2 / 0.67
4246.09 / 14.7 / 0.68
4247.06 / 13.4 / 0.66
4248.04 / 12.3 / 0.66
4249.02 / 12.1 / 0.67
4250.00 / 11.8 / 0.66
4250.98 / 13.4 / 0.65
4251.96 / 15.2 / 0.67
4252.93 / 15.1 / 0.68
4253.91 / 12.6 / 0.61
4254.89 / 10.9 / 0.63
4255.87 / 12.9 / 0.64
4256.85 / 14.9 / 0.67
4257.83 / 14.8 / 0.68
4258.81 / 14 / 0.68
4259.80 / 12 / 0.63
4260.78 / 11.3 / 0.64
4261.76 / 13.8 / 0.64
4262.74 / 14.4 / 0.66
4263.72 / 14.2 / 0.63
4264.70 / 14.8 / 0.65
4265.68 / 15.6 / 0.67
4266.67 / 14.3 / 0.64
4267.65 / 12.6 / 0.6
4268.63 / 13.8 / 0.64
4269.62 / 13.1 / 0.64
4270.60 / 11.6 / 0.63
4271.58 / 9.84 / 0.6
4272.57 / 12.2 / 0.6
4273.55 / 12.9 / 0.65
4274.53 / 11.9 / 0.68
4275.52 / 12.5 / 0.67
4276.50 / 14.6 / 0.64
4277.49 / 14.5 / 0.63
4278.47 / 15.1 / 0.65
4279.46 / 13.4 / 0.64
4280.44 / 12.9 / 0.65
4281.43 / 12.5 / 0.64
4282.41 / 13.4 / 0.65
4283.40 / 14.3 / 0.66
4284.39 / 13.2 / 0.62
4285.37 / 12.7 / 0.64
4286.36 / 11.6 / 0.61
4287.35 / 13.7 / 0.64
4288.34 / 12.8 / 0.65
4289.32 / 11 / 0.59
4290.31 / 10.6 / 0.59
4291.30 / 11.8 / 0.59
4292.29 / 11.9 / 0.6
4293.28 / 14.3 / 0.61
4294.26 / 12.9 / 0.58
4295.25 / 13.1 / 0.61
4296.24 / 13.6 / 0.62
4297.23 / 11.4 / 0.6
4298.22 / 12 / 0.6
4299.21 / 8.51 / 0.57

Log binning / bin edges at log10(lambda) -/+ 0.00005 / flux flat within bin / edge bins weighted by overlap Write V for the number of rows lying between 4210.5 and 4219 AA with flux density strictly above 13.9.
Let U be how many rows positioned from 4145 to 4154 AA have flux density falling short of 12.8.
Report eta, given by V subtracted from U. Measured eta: -5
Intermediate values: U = 0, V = 5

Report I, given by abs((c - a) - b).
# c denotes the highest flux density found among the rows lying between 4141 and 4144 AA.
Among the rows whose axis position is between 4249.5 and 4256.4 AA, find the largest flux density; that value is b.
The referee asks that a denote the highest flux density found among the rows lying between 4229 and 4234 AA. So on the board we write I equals 17.2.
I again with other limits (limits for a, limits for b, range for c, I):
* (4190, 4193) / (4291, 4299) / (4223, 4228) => 16.1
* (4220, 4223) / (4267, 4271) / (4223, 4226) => 15.5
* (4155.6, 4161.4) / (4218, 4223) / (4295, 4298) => 16.8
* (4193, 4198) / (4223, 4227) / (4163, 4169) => 12.7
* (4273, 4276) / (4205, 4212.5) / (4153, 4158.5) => 12.9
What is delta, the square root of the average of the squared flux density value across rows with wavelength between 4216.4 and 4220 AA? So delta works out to 14.2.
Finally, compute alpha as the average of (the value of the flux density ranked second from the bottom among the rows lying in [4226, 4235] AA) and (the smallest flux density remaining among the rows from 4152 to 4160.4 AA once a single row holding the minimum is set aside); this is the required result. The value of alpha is 11.7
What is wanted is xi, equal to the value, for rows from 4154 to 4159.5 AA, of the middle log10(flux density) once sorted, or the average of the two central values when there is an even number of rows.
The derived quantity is 1.17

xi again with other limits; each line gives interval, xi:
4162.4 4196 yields 1.16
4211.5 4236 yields 1.15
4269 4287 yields 1.11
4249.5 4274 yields 1.13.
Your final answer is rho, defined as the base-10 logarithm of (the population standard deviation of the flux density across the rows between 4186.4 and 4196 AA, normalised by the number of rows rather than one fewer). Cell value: -0.01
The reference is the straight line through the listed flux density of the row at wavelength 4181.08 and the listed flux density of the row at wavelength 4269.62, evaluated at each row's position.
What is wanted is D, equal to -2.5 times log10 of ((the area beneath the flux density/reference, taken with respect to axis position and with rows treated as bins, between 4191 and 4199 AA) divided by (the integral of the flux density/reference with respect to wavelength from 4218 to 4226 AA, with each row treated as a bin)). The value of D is -0.03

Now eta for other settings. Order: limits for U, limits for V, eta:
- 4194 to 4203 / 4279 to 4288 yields 2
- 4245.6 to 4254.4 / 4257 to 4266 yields -2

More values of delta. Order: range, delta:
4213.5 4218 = 14.1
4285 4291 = 12.1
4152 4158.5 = 14.4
